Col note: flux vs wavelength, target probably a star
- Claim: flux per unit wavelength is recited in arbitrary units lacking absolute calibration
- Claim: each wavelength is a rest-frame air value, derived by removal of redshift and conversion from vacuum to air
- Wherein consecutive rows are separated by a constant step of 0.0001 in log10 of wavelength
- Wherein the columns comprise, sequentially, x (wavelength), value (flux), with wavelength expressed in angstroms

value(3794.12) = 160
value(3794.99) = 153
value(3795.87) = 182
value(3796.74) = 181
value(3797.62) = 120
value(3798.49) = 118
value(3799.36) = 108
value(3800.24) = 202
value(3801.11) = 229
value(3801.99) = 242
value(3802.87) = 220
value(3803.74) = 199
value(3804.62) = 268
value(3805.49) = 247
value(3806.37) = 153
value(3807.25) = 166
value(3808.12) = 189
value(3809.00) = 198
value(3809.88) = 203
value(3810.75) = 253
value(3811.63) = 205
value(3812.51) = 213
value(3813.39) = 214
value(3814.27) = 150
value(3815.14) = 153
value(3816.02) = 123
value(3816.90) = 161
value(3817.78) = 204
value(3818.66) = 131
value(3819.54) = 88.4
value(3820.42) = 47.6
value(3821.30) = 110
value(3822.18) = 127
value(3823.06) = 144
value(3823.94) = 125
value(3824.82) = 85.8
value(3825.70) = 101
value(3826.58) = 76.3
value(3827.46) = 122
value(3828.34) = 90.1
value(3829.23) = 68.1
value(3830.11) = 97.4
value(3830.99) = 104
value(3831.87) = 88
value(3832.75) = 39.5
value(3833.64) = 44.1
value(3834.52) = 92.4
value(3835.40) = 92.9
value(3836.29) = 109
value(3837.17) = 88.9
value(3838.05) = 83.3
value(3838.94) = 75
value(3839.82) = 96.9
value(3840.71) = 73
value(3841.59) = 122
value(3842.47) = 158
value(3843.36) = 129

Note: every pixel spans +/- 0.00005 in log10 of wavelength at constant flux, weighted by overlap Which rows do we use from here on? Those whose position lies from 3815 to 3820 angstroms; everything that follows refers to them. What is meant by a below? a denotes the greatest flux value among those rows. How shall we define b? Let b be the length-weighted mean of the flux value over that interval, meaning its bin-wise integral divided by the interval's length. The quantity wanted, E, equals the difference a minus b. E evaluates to 62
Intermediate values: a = 204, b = 142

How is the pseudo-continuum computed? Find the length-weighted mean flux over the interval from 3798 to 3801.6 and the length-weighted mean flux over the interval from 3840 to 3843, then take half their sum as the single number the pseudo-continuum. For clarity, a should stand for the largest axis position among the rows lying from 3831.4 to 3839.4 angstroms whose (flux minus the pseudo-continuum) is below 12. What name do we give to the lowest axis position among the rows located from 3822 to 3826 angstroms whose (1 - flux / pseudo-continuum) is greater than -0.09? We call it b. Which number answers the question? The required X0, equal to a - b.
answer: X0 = 16.8 angstroms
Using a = 3838.94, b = 3822.18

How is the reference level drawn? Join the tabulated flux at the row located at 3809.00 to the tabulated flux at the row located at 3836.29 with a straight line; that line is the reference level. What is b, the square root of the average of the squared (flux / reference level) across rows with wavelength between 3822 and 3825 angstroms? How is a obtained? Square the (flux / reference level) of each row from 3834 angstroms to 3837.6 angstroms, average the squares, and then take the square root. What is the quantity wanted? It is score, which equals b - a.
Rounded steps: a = 0.87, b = 0.81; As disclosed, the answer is -0.1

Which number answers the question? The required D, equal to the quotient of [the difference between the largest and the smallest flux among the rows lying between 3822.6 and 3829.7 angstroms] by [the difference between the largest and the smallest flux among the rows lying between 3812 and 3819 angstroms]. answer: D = 0.83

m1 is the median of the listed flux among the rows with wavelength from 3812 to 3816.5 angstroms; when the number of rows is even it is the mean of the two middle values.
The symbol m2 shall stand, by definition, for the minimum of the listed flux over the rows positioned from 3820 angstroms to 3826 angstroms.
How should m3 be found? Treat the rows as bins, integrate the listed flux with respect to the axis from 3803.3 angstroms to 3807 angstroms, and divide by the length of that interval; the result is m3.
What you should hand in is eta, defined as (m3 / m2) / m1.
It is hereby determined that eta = 0.029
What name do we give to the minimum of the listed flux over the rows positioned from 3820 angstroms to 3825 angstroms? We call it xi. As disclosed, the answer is 47.6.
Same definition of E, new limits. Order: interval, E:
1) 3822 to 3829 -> 37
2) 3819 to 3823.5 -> 40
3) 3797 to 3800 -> -5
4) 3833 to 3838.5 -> 26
